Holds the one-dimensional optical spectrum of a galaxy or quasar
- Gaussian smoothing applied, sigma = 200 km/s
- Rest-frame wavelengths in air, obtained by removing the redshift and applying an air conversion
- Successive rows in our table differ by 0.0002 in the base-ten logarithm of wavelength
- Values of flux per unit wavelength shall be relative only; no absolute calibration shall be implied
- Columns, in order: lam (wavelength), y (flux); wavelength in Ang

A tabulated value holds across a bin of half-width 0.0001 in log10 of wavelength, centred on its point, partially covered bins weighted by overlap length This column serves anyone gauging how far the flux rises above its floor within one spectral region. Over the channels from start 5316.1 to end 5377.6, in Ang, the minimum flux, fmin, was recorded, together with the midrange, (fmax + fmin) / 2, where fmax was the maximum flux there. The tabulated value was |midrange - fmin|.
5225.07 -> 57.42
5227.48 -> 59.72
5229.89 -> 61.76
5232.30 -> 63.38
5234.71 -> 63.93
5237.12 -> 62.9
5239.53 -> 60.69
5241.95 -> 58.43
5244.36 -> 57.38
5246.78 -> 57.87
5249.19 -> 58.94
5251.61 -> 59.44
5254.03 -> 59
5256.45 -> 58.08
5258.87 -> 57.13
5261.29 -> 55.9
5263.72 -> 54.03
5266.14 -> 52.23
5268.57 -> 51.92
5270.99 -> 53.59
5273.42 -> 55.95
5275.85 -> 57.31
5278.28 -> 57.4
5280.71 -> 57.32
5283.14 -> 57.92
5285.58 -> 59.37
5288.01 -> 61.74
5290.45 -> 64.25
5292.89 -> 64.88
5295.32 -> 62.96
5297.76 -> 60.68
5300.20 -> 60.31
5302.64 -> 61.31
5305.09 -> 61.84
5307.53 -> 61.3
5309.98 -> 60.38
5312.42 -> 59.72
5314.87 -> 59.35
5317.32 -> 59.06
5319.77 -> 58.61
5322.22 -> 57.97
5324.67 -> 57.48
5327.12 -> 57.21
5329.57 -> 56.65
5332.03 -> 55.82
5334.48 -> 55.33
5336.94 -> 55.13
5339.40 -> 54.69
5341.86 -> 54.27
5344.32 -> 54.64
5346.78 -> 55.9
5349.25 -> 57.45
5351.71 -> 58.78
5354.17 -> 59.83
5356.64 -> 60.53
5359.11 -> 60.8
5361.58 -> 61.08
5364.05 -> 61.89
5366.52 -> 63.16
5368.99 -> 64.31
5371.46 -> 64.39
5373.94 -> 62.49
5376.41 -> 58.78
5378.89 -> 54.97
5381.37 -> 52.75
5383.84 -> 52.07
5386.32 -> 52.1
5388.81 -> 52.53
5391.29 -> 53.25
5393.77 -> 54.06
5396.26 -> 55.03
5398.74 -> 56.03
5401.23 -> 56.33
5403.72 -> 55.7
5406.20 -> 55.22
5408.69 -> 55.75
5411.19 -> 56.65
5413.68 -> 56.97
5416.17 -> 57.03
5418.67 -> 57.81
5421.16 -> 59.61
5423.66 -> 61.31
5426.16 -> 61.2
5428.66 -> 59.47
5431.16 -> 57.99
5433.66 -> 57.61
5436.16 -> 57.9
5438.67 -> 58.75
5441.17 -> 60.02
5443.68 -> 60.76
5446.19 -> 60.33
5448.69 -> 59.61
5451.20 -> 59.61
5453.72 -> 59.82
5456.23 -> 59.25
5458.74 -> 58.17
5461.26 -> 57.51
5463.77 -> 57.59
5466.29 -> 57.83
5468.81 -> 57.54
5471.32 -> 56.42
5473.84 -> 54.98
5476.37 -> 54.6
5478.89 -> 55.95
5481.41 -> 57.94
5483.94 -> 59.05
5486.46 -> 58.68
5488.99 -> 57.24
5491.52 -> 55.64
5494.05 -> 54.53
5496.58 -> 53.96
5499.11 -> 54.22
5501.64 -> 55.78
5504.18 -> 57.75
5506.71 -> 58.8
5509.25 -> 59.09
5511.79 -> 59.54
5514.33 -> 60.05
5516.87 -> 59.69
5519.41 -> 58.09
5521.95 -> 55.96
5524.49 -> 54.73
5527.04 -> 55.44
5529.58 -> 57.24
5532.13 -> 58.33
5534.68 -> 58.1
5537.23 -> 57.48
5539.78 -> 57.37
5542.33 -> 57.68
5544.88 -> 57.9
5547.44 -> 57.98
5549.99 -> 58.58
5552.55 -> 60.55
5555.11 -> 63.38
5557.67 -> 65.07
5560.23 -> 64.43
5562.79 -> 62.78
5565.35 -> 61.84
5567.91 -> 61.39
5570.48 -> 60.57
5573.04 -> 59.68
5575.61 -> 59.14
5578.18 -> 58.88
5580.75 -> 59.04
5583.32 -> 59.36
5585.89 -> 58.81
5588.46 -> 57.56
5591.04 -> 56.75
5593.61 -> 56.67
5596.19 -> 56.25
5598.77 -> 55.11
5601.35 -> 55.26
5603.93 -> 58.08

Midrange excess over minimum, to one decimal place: 5.1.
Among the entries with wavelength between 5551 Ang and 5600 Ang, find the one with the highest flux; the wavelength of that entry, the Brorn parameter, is 5557.67 Ang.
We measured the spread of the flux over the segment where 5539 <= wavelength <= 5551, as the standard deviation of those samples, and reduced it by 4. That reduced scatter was -3.6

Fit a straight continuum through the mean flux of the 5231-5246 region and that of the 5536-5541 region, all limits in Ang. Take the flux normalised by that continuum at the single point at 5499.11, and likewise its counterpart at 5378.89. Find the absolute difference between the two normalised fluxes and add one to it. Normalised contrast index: 1.01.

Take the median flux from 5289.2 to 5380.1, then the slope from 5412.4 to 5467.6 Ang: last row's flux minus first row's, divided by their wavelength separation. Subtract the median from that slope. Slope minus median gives -59.7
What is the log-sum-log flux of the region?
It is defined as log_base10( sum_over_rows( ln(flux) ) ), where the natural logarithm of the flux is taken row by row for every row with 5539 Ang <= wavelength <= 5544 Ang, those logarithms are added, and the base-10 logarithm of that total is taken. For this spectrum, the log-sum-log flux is 0.909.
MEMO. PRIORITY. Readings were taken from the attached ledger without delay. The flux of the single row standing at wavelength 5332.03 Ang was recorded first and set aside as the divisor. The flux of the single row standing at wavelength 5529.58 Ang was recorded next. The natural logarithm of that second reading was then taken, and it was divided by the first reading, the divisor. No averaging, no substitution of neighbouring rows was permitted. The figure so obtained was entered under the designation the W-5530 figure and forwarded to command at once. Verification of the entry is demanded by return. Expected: 0.0725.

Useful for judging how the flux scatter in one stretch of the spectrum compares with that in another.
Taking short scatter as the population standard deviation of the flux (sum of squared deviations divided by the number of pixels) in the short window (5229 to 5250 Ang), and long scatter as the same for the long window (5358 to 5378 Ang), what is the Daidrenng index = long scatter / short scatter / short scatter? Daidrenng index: 0.31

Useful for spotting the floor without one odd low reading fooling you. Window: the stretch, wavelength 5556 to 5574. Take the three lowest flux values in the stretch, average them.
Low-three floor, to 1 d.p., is 60.5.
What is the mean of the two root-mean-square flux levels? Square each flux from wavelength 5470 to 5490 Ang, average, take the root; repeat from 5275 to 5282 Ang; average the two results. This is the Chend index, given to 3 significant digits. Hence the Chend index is 57.1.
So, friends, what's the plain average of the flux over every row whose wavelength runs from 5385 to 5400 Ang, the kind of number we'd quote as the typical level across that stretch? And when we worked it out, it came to 53.8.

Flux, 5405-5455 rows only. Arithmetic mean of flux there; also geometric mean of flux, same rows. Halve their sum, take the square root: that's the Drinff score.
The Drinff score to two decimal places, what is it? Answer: 7.66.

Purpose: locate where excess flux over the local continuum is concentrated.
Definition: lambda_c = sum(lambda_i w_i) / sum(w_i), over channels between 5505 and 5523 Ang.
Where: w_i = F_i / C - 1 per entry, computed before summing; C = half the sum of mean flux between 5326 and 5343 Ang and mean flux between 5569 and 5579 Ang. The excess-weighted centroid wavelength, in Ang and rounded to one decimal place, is 5511.1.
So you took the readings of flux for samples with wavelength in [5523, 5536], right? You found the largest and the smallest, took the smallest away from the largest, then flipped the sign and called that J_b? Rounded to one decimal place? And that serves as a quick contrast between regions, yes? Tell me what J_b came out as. -3.6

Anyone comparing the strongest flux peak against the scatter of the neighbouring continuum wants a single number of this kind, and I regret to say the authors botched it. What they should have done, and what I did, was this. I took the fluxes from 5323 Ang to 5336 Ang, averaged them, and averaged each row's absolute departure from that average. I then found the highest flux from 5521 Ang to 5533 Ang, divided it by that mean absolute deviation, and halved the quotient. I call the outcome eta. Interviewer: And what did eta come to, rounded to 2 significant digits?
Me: 39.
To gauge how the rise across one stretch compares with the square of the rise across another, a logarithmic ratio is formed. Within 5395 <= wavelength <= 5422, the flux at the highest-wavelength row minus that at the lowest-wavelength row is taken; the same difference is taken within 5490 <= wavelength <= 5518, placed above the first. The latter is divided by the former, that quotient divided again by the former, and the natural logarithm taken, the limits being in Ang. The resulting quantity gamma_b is -1.6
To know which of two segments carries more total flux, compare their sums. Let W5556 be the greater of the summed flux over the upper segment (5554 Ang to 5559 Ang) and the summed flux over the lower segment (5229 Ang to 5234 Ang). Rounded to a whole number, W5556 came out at 128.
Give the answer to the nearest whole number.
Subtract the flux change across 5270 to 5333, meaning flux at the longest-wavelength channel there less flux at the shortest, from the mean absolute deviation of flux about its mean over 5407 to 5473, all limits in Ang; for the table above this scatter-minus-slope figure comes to -1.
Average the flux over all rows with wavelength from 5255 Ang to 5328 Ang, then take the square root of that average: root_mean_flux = 7.65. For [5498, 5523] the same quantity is 7.61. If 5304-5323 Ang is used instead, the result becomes 7.73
